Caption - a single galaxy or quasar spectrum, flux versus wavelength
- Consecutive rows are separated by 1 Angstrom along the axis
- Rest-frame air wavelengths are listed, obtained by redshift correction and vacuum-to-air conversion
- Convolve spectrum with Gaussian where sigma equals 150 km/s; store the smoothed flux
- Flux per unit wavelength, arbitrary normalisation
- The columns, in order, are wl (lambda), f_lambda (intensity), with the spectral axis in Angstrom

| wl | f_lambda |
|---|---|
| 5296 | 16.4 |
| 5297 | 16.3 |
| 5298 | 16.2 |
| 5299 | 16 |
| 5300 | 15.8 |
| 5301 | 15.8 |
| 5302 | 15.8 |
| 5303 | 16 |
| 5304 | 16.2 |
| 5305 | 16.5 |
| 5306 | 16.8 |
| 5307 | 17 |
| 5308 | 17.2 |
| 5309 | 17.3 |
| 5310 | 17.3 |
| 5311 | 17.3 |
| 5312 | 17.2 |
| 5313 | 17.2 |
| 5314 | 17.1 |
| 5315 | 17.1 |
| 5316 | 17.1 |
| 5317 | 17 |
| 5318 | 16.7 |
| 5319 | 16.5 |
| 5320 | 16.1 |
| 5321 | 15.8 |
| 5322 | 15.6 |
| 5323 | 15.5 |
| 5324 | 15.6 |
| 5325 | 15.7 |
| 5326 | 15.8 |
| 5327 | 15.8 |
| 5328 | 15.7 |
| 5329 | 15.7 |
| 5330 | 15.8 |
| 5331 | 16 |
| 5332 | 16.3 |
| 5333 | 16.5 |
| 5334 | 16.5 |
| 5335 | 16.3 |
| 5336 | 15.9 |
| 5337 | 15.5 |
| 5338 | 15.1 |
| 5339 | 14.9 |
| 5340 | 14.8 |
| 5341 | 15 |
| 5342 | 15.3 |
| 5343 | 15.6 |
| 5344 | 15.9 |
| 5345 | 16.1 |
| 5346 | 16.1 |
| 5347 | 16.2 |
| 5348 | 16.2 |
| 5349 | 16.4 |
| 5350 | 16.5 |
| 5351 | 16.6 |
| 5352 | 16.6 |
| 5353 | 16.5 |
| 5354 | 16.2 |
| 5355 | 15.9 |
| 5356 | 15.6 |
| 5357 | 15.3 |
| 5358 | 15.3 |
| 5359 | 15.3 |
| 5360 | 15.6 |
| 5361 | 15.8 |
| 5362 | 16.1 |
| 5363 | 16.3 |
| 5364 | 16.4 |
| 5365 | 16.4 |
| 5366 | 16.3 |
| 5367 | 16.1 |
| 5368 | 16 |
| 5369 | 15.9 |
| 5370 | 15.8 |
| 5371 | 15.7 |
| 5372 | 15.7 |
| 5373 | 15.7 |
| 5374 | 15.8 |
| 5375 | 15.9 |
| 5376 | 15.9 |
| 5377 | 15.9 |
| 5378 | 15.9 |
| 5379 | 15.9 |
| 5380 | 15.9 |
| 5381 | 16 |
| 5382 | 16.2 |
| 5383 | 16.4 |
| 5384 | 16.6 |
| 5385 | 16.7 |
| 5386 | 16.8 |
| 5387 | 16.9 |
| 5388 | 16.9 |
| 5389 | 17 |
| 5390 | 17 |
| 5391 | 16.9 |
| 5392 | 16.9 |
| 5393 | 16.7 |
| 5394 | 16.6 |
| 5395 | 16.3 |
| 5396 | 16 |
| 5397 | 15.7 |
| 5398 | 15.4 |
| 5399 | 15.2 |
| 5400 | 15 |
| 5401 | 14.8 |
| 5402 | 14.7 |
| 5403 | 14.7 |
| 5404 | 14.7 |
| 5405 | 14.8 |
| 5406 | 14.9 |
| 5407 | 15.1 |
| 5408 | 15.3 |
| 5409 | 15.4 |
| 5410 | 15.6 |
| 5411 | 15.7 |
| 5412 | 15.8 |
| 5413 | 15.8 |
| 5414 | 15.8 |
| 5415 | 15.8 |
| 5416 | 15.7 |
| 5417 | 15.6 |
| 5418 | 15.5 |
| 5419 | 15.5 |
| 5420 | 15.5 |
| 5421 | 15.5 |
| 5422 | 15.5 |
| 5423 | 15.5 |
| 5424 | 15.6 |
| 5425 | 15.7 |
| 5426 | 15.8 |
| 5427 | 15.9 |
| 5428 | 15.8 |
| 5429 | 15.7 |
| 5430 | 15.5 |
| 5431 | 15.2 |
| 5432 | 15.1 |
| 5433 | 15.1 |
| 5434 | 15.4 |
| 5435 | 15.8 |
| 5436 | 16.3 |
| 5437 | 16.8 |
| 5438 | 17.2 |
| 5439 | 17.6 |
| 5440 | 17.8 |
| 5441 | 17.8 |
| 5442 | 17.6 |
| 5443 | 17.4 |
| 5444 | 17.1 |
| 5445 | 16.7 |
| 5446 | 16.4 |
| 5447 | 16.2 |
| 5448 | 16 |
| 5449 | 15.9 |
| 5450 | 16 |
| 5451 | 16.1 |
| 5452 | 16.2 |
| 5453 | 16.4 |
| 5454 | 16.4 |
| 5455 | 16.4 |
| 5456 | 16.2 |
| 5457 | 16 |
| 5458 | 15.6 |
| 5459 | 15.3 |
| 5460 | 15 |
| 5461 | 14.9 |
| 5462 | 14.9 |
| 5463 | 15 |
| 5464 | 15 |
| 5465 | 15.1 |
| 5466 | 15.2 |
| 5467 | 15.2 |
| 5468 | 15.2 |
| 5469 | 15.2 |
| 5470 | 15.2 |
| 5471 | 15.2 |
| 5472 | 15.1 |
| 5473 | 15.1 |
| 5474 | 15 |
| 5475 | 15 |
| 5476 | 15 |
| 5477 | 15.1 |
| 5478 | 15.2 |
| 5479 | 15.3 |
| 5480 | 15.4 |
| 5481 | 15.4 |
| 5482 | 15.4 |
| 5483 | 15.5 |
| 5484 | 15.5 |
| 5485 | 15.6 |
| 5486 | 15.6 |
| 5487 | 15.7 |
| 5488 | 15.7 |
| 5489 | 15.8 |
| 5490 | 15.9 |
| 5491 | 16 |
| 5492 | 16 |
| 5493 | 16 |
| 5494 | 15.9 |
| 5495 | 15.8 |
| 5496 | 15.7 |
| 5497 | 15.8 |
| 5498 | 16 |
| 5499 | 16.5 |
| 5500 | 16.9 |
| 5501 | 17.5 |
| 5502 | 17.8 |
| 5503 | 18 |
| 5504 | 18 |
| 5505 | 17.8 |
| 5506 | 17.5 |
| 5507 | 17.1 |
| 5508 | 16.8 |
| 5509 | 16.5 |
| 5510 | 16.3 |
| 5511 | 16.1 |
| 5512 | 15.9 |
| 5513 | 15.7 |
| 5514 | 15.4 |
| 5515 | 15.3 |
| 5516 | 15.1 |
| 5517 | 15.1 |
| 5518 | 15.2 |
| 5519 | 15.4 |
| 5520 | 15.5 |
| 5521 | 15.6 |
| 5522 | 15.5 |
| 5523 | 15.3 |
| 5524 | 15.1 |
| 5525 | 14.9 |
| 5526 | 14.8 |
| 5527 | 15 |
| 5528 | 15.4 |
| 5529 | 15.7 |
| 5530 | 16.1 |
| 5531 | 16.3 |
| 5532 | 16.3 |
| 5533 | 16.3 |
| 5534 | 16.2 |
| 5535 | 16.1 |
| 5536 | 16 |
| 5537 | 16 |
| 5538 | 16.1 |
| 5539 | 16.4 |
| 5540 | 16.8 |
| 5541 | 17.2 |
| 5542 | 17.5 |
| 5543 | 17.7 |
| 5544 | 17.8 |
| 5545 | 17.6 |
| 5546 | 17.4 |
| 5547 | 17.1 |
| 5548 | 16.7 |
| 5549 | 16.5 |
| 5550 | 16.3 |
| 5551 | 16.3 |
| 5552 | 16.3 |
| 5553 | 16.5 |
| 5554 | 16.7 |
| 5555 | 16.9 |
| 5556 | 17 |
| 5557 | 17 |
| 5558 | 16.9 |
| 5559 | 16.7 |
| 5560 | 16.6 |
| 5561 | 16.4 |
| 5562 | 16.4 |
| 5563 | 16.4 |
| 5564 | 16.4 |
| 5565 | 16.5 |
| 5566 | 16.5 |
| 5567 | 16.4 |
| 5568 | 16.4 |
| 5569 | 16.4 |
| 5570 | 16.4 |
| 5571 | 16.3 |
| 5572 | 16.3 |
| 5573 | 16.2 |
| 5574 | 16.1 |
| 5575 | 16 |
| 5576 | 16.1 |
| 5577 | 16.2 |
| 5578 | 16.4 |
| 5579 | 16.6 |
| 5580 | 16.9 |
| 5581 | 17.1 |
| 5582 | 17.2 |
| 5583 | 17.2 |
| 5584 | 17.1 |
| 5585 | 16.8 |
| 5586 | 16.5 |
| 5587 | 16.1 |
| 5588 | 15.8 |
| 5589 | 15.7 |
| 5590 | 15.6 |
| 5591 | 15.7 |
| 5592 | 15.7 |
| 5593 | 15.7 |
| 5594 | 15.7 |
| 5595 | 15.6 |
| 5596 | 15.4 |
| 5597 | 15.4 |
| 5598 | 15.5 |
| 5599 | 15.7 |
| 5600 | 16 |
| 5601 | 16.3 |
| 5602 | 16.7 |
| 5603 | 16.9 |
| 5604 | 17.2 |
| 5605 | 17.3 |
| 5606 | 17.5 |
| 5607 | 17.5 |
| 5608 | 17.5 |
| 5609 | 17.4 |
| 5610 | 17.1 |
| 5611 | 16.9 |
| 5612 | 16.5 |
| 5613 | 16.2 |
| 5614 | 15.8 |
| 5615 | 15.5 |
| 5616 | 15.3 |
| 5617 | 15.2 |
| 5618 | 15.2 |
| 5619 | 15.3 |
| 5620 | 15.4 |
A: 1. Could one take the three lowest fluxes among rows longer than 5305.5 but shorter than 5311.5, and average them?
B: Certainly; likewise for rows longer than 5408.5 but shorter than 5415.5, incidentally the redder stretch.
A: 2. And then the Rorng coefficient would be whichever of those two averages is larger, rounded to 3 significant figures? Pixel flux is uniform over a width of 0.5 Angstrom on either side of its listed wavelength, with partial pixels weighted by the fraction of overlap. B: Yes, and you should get 17.0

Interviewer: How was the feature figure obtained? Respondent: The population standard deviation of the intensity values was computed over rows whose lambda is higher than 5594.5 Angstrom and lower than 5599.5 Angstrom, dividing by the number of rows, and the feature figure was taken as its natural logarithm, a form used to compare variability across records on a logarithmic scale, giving -2.1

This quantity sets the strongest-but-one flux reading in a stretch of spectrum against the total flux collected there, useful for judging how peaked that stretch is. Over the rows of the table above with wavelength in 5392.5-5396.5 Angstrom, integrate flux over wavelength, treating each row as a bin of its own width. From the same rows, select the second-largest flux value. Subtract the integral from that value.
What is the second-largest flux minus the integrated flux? -49.0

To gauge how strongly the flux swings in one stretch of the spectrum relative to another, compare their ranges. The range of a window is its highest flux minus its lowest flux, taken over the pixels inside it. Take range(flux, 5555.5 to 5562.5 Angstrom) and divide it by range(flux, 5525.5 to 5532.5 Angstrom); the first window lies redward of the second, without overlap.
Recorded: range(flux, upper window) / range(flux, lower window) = 0.4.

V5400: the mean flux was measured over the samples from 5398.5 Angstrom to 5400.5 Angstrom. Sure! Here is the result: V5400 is 15.1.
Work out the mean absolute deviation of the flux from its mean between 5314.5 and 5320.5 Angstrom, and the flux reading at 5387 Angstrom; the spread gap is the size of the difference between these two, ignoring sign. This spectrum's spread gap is 16.6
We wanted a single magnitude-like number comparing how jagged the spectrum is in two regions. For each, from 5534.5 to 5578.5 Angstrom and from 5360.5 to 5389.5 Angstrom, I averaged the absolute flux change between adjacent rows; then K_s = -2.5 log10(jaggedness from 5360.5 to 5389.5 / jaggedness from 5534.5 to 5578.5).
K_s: 0.39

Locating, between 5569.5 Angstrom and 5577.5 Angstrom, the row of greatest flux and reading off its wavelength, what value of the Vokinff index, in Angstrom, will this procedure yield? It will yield 5570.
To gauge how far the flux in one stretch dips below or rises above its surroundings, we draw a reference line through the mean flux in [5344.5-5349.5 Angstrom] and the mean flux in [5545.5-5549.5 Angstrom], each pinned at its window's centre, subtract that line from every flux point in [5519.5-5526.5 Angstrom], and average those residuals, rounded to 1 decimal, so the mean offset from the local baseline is -1.6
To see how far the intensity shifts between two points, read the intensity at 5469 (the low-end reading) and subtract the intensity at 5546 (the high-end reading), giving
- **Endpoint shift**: -2.2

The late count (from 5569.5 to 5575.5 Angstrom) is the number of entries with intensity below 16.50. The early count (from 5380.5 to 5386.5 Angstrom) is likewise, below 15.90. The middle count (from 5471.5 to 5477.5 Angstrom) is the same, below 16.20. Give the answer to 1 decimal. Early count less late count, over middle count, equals -1.0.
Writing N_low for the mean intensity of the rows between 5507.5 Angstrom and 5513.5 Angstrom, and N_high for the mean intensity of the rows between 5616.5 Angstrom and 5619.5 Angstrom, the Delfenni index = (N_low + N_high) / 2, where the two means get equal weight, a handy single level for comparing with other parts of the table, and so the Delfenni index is 15.7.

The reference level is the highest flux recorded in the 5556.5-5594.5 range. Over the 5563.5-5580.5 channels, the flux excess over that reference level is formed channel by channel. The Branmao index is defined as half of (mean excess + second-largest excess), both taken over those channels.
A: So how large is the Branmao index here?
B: -0.72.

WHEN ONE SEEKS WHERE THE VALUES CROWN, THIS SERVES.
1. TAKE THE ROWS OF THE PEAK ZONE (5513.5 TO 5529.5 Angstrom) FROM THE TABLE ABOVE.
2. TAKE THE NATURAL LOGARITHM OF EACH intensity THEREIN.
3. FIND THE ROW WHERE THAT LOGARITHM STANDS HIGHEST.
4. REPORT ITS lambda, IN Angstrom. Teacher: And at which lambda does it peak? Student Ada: 5529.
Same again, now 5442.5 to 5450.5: 5443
